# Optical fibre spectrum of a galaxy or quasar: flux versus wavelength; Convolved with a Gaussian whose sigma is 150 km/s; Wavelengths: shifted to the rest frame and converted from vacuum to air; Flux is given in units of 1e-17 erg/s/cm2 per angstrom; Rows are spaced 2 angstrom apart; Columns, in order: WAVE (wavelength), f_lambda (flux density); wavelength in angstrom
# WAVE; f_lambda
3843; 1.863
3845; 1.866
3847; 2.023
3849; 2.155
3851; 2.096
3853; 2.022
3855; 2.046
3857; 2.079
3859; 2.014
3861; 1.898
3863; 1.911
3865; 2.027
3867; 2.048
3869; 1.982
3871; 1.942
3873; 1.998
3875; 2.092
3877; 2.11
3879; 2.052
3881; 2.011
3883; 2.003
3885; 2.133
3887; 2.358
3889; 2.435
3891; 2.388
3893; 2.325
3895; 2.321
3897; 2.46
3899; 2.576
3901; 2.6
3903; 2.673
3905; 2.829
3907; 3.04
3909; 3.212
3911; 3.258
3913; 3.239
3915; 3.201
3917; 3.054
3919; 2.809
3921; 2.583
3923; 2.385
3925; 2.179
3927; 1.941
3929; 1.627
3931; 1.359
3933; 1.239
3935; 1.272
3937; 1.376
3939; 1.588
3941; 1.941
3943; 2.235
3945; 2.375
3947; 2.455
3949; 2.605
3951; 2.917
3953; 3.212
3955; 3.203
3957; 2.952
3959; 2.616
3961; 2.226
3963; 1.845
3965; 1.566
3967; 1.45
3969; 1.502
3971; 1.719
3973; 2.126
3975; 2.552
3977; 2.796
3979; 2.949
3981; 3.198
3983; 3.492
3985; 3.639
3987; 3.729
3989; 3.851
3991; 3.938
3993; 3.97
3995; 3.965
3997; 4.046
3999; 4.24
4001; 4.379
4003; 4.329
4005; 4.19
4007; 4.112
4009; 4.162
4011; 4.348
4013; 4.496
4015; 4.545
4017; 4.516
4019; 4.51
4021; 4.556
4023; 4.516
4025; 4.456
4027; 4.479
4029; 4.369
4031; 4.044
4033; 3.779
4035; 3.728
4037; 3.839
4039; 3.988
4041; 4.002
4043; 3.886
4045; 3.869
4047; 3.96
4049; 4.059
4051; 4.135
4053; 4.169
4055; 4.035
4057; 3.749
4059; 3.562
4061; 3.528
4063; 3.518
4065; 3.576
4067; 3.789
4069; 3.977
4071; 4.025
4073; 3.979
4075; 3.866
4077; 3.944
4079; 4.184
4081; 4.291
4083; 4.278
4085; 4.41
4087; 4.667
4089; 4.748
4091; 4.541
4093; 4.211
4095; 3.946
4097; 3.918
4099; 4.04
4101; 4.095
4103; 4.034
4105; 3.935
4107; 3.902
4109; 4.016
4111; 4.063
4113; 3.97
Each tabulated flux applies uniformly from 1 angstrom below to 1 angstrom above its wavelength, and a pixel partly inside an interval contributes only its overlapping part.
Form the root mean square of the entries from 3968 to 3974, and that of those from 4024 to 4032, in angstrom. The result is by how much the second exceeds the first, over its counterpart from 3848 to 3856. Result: 1.2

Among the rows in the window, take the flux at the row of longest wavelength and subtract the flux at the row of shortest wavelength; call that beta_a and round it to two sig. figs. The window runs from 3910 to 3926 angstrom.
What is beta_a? -1.1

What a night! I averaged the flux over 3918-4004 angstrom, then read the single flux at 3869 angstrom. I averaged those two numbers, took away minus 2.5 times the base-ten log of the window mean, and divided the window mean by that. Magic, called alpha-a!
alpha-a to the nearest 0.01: 0.79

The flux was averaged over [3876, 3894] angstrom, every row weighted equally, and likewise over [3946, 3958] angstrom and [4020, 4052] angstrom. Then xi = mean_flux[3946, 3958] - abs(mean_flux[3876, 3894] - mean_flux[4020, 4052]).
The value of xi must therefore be 1.0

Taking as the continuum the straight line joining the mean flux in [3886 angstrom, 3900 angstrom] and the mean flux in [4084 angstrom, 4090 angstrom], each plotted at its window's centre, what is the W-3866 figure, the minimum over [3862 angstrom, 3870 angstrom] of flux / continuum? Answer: 0.92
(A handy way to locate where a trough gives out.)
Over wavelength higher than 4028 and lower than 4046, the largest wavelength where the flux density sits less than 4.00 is 4045 angstrom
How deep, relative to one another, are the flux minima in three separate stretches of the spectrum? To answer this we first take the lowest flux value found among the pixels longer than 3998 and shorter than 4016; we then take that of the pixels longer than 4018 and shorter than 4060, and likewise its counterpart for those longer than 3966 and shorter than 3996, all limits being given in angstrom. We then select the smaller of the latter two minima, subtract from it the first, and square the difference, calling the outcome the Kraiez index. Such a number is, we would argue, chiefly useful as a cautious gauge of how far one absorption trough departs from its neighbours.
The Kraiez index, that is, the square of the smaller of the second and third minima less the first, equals 7.1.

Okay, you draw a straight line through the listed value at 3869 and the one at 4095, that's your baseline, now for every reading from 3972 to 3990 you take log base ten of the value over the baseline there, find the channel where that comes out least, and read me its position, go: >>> 3973 angstrom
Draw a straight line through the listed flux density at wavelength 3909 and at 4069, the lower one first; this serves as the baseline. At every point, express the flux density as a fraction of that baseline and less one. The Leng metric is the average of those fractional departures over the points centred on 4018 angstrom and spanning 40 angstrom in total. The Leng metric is 0.1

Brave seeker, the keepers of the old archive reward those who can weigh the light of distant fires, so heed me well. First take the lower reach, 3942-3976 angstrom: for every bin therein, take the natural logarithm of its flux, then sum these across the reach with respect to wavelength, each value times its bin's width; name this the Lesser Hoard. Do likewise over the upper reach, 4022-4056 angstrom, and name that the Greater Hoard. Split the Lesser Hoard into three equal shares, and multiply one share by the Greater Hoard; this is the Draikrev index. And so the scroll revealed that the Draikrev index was 440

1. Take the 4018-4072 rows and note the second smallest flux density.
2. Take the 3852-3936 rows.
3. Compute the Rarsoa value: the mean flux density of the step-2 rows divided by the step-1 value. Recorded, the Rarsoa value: 0.646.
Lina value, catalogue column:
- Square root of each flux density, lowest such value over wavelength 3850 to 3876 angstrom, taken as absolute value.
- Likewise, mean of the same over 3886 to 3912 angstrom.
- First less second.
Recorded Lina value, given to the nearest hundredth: -0.25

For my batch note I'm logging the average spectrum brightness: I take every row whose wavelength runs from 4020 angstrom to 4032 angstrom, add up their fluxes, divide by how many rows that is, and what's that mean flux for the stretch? 4.40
